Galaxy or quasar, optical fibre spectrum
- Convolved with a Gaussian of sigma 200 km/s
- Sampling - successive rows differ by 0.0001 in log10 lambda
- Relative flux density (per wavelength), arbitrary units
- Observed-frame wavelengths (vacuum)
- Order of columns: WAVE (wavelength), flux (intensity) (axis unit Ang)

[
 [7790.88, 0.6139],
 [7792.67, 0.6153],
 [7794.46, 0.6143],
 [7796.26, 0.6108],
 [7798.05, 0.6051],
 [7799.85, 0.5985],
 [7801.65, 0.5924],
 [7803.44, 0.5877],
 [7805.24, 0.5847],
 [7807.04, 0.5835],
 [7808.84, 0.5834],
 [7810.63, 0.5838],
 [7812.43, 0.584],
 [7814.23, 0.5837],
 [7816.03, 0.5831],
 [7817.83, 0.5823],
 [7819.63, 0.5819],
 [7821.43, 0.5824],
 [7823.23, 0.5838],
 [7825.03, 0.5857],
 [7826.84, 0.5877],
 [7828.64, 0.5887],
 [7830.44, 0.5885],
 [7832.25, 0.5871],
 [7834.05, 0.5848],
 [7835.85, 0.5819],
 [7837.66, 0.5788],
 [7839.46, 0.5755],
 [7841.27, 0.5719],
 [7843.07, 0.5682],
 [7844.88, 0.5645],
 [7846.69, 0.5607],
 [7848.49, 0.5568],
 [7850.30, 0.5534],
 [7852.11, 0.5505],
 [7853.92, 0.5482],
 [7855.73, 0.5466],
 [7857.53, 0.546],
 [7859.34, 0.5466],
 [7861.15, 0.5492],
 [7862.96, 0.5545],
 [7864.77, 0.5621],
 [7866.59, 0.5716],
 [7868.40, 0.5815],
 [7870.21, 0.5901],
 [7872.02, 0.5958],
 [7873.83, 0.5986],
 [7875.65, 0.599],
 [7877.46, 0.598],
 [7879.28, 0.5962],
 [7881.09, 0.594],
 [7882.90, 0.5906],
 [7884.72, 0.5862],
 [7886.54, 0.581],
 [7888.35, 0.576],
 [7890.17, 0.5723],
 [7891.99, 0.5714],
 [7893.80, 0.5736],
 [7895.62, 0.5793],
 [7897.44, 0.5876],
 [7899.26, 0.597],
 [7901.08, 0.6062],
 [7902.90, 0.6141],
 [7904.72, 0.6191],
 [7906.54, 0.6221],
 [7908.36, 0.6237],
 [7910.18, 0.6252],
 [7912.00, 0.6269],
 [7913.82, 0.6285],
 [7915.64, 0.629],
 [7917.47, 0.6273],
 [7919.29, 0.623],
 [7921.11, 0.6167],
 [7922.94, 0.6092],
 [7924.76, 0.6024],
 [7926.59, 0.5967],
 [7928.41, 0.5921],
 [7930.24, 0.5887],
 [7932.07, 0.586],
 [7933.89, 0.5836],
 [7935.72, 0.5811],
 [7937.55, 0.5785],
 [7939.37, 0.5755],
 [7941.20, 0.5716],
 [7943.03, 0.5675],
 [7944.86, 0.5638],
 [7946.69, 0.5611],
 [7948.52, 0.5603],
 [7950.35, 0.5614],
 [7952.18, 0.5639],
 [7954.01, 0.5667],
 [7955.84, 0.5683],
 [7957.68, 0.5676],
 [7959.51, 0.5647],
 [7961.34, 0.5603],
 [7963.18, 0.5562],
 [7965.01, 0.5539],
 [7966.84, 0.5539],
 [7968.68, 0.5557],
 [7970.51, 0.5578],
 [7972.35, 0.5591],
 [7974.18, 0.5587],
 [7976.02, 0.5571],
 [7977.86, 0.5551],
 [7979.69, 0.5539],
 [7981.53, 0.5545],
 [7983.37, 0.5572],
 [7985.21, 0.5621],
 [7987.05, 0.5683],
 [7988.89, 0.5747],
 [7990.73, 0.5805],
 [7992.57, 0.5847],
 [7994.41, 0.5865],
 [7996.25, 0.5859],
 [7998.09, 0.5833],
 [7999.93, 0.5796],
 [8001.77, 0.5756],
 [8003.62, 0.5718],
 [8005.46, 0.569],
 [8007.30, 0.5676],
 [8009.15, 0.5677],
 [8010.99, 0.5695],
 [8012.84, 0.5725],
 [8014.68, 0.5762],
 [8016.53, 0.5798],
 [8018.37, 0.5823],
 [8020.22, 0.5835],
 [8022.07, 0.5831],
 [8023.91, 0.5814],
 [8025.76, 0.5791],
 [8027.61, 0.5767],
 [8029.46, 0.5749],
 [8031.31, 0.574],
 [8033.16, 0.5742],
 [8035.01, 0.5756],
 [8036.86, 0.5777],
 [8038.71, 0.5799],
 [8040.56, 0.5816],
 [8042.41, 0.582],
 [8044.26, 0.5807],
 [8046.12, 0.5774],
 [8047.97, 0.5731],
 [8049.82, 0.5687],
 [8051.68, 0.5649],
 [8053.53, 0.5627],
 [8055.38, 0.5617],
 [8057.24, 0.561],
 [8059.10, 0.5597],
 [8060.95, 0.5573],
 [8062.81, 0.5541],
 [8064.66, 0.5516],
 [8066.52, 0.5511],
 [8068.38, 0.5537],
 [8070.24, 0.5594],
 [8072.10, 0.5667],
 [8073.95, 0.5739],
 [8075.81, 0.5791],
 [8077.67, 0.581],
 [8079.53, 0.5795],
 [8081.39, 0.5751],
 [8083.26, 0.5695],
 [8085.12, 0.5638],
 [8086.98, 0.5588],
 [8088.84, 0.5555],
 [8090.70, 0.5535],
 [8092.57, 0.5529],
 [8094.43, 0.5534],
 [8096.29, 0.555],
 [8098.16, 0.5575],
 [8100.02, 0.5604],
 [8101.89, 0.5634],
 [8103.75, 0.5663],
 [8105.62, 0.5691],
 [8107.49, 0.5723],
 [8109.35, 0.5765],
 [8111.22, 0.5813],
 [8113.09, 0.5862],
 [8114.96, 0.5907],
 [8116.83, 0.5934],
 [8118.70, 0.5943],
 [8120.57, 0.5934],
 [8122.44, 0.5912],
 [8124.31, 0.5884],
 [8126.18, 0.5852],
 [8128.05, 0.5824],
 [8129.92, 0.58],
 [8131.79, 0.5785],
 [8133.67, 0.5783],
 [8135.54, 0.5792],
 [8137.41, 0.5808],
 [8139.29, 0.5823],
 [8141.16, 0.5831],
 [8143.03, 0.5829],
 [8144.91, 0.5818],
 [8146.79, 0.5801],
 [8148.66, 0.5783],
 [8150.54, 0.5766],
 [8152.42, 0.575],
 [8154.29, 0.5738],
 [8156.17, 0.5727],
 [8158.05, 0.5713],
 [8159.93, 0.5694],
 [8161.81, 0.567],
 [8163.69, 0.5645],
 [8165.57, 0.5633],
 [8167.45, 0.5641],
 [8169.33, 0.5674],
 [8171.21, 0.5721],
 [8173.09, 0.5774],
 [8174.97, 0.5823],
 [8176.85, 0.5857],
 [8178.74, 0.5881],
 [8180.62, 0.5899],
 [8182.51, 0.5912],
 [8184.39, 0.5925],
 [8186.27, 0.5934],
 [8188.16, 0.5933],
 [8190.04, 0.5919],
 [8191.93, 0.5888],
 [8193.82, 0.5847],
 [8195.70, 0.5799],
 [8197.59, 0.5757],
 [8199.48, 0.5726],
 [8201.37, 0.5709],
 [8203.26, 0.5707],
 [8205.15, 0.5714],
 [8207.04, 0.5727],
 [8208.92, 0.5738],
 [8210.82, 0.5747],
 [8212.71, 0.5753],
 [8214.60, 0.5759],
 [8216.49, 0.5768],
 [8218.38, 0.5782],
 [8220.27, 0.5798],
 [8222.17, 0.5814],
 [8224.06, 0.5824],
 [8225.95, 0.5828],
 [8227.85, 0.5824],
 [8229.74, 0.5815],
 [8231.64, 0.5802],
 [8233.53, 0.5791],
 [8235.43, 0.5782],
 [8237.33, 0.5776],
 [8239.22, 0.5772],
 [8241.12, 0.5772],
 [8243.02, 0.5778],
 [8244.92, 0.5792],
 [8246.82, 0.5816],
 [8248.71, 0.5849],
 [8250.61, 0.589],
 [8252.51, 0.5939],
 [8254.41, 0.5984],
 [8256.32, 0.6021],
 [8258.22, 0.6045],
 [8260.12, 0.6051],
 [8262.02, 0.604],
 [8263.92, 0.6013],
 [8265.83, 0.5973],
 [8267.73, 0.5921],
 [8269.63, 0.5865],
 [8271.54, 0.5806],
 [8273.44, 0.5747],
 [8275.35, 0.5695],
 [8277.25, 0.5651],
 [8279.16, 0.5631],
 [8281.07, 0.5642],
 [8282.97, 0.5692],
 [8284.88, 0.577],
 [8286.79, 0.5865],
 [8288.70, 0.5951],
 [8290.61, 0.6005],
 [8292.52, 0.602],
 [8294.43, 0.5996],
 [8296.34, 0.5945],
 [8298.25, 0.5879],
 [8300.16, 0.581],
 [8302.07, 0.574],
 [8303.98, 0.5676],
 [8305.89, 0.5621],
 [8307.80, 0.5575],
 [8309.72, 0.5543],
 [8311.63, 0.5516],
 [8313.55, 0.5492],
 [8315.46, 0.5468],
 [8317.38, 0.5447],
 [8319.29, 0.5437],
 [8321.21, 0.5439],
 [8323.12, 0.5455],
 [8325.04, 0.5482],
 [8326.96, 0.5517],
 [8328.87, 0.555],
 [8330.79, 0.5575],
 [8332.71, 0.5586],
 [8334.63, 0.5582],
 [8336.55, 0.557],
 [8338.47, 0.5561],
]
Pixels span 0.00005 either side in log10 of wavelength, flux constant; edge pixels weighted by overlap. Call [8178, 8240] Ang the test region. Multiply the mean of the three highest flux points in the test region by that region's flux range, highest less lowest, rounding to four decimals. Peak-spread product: 0.0135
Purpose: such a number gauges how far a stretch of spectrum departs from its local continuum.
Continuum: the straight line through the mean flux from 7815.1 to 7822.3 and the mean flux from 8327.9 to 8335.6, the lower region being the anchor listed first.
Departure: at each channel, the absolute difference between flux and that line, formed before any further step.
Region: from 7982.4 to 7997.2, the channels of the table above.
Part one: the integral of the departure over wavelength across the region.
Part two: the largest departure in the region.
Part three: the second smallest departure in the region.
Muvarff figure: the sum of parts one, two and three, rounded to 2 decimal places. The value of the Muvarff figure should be 0.17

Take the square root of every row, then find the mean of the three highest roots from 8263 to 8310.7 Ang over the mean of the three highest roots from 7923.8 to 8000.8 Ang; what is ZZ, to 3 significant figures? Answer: 1.00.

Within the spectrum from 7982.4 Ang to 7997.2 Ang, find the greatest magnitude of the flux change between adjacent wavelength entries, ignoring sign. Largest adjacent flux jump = 0.0064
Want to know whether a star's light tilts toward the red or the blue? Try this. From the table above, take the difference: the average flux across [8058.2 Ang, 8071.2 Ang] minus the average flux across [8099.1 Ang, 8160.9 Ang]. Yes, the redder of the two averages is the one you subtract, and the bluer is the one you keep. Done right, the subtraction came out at -0.02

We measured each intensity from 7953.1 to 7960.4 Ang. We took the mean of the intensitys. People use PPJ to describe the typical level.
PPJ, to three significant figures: 0.567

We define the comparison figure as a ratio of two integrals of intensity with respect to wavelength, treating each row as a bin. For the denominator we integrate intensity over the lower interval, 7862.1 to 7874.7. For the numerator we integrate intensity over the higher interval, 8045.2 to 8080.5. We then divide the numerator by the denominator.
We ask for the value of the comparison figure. 2.7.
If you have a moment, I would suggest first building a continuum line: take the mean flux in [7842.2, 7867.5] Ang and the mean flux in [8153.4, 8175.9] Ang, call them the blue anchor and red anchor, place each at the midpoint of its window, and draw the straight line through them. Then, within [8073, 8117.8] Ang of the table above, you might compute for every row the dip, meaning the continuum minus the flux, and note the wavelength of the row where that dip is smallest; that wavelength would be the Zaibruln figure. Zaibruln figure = 8116.83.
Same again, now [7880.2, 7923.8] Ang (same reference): 7915.64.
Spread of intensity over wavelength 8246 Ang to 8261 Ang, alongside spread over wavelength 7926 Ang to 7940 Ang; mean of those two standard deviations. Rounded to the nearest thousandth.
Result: 0.008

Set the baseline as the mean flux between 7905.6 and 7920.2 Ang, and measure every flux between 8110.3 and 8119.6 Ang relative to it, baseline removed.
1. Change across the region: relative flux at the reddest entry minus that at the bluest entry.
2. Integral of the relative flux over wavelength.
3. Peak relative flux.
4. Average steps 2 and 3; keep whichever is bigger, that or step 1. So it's 0.013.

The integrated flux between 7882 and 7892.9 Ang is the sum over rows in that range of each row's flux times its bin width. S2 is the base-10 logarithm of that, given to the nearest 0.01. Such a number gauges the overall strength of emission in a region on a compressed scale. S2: 0.80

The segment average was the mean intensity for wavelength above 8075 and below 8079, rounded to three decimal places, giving 0.580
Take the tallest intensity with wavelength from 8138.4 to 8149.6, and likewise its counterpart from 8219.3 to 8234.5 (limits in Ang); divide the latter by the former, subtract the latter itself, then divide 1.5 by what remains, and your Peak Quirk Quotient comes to 3.6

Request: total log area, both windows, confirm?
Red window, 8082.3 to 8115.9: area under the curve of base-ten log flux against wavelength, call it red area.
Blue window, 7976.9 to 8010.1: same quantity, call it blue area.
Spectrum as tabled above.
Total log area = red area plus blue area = -16.4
